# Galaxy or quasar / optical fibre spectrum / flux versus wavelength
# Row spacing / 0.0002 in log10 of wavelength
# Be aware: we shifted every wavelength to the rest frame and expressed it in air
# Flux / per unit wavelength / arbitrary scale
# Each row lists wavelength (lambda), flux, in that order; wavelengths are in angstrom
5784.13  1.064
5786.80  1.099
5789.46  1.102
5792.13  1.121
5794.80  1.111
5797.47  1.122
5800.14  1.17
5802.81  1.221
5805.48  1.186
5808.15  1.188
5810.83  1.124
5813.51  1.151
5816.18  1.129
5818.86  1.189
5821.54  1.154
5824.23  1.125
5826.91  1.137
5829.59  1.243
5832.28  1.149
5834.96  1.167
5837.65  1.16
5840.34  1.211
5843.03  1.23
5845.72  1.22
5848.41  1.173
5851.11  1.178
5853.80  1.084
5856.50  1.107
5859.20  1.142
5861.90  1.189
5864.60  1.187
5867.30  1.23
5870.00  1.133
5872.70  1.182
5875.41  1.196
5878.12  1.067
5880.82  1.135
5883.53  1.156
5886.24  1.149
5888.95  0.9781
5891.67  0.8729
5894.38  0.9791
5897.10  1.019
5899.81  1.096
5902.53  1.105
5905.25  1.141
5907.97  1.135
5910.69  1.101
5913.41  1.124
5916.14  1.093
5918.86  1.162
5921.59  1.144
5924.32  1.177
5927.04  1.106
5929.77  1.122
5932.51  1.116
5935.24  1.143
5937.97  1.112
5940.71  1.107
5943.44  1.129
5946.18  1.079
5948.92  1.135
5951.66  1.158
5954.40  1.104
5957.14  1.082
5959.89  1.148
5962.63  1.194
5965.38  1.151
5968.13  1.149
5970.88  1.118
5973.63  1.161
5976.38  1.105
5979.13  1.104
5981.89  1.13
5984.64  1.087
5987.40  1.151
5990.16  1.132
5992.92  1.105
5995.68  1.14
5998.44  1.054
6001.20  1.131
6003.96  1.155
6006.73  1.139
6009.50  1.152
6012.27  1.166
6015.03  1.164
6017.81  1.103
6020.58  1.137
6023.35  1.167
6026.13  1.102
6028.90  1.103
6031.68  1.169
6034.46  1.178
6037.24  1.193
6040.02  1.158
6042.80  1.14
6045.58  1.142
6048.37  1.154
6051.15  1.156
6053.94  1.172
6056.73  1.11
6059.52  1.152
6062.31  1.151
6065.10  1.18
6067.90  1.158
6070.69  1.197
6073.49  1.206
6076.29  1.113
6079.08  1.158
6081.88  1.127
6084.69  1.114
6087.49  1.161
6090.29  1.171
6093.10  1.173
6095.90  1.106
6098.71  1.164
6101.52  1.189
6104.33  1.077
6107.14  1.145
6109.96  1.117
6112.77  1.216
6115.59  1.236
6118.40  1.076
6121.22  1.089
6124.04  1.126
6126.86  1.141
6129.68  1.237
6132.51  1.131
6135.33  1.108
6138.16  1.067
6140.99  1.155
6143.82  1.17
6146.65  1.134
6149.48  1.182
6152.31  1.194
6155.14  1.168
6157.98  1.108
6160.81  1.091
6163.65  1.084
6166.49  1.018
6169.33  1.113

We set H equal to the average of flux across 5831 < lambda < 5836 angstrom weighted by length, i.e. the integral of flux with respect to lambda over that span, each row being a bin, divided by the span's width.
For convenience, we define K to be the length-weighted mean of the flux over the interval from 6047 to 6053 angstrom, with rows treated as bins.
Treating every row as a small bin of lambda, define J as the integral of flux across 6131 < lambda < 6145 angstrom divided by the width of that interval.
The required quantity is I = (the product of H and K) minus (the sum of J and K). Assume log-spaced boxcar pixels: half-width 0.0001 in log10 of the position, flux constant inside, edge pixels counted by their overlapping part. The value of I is -0.941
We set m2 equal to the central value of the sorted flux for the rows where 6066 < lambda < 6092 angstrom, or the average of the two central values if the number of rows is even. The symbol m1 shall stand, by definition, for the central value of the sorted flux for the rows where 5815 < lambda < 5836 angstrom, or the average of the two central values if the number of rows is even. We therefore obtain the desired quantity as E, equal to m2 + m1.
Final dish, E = 2.31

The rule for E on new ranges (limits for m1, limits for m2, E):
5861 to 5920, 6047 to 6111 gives 2.29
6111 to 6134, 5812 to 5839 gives 2.29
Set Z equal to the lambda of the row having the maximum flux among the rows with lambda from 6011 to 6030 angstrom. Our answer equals 6023.35 angstrom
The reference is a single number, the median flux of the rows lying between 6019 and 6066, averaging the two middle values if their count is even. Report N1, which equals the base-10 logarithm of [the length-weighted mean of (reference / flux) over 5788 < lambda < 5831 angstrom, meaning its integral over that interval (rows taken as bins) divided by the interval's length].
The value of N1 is 0.000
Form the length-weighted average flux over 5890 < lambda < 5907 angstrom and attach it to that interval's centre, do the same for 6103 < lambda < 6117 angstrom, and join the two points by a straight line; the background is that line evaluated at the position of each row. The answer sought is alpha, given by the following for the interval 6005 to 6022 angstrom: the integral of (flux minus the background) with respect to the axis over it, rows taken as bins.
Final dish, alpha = 0.69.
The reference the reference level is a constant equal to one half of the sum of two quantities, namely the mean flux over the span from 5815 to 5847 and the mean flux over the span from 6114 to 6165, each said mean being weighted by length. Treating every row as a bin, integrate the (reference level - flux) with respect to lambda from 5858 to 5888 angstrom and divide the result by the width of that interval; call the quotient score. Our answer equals 0.000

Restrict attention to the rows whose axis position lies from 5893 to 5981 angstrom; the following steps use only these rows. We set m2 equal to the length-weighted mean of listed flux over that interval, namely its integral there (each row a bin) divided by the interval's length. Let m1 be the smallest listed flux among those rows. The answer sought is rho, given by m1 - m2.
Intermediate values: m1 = 0.9791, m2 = 1.12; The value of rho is -0.140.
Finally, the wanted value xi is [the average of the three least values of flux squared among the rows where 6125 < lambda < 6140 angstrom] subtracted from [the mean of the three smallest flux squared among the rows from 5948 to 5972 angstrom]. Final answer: -0.002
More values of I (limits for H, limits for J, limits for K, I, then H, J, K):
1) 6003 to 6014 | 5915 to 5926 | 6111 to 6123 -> -0.968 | 1.15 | 1.145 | 1.15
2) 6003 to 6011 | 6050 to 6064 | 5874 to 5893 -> -0.990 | 1.15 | 1.149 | 1.08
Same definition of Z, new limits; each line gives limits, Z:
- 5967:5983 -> 5973.63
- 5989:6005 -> 6003.96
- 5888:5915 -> 5905.25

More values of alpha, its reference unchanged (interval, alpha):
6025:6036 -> 0.29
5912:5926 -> 1.27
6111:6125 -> -0.21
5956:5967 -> 0.79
